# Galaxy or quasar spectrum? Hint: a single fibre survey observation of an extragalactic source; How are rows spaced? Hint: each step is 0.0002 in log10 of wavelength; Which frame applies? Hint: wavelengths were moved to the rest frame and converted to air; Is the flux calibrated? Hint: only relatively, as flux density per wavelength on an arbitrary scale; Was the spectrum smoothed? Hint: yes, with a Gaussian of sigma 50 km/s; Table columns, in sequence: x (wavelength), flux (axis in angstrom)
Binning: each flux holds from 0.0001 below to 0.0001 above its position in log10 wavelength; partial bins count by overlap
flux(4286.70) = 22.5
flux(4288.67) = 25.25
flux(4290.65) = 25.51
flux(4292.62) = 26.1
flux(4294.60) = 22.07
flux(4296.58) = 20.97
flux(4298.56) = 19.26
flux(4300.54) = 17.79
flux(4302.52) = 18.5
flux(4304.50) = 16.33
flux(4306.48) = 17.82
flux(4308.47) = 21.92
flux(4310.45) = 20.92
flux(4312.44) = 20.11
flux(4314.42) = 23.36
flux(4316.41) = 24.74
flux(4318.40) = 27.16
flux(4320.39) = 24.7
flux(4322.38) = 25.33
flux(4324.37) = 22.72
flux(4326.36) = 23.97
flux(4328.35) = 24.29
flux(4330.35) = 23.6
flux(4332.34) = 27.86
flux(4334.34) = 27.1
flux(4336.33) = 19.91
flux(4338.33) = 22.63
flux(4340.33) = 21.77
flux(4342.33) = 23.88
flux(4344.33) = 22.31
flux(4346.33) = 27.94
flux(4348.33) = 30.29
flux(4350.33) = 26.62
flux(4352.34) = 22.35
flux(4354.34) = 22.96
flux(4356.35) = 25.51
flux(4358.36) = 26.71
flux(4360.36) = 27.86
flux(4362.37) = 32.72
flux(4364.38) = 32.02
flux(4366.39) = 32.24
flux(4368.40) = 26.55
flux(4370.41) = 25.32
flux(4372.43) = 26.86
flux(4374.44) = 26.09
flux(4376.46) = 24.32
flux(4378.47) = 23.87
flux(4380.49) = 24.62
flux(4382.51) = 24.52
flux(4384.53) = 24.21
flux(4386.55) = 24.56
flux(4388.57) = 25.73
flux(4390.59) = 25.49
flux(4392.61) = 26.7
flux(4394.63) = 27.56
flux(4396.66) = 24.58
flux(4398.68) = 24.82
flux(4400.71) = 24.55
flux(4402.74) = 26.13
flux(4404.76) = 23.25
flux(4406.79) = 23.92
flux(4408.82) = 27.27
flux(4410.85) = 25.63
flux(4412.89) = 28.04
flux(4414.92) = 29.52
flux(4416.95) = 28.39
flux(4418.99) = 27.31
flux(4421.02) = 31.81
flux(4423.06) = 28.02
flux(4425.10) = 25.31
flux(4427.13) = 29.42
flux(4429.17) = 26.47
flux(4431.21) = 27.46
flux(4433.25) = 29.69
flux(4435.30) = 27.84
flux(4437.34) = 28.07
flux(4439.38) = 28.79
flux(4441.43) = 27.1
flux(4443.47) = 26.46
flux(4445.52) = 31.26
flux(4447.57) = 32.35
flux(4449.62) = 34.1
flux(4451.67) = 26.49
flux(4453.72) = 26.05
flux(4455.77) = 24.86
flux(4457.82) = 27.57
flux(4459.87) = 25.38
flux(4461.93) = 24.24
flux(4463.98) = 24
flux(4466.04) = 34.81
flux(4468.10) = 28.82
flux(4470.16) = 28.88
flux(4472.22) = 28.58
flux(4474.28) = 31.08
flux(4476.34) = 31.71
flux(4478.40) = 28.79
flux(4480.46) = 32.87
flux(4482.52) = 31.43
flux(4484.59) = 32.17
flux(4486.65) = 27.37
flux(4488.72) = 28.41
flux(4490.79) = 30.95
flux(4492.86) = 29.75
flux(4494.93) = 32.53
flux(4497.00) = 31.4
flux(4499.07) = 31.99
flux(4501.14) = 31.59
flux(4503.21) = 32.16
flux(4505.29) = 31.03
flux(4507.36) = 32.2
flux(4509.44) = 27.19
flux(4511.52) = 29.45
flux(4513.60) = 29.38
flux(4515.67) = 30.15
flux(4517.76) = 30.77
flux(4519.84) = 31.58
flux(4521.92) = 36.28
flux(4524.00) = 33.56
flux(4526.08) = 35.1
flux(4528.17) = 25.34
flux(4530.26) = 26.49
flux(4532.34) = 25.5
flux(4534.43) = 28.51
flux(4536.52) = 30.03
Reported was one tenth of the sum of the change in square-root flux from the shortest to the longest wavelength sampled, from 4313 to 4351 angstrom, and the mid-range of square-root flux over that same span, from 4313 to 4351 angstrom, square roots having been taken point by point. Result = 0.53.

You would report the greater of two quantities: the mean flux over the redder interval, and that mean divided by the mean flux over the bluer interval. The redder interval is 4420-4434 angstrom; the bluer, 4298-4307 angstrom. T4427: 28.3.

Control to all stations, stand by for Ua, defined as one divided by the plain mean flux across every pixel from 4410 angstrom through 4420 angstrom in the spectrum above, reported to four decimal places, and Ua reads 0.0360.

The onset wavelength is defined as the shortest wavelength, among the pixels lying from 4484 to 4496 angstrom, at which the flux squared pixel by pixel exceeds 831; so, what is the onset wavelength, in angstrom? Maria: 4484.59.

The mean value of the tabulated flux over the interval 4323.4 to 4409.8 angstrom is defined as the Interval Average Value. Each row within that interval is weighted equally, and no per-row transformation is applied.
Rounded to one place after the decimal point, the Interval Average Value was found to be 25.5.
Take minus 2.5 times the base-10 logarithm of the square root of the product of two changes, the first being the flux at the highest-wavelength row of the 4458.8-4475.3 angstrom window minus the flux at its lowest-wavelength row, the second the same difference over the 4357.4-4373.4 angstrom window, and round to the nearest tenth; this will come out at 0.1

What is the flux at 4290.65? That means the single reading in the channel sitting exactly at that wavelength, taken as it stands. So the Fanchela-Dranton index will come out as 25.51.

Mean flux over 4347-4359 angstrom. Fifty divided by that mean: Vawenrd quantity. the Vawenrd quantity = 1.94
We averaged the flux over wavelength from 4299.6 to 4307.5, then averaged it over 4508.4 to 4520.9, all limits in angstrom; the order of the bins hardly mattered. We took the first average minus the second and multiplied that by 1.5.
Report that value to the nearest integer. -18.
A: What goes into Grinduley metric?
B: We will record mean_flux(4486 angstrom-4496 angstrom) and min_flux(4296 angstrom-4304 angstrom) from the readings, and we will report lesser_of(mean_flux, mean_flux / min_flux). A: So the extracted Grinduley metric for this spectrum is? 1.68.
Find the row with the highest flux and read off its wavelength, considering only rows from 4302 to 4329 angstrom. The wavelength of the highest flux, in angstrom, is 4318.40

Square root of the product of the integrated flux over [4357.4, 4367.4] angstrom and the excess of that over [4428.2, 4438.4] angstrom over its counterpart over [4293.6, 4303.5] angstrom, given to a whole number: 165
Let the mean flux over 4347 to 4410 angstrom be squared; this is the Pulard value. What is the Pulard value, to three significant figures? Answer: 683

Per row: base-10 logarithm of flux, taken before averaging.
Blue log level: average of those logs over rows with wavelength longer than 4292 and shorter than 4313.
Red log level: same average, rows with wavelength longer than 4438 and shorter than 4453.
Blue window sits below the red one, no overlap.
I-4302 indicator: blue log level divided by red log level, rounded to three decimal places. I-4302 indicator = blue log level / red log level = 0.886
